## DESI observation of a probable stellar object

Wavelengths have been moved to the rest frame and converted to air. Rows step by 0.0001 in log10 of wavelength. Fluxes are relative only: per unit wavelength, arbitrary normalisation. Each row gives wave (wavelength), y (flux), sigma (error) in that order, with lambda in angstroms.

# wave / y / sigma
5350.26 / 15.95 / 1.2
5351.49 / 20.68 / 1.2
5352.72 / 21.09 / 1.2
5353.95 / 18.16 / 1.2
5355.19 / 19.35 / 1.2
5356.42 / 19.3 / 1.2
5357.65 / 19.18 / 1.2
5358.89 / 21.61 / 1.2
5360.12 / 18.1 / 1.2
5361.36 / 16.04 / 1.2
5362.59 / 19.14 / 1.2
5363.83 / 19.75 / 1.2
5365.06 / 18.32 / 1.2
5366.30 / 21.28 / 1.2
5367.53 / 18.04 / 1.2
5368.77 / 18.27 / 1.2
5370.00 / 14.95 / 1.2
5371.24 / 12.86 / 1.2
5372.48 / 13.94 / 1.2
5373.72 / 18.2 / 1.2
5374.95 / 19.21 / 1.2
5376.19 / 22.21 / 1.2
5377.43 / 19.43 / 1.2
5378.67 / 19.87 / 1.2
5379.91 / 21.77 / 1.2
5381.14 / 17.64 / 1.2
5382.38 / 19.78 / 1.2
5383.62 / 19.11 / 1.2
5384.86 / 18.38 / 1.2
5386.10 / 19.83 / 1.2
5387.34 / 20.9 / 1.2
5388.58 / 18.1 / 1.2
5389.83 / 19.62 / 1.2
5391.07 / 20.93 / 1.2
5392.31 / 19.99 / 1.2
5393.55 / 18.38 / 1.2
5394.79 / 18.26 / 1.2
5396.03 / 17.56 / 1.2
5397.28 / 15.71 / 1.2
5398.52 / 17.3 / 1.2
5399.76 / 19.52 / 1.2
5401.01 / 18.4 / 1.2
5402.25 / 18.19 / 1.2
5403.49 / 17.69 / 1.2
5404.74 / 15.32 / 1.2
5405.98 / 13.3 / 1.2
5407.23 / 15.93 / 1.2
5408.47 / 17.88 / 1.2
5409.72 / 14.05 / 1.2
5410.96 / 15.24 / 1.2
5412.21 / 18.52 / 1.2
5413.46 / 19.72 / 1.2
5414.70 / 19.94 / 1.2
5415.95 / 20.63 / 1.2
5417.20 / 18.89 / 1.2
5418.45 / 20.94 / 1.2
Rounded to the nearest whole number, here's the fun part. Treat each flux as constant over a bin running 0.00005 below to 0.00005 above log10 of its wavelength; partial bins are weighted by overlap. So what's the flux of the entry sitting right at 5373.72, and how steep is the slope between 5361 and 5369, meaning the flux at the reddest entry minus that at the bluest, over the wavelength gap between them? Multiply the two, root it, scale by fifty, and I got 117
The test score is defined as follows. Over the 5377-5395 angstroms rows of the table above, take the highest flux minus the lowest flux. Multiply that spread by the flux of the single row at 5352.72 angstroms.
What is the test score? 87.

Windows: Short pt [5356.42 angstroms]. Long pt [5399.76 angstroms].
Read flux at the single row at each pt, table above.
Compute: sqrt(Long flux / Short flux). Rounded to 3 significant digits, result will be 1.01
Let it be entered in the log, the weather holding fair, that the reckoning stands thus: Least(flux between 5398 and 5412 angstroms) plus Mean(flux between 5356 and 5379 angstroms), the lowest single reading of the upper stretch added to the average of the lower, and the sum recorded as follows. 31.7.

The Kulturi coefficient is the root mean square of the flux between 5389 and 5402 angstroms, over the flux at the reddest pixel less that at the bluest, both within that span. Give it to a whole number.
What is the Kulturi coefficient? -15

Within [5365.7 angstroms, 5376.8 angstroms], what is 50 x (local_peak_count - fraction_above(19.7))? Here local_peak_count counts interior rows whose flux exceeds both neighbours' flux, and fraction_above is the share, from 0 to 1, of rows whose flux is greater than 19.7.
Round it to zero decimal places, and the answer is 39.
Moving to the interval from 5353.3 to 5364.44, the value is 89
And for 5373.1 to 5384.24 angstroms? 128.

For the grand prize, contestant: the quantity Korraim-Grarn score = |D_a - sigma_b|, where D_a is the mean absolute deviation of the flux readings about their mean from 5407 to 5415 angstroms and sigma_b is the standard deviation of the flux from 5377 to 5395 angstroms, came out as 0.8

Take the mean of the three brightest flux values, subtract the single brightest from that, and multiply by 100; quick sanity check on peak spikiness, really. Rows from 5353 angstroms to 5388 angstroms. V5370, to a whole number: -35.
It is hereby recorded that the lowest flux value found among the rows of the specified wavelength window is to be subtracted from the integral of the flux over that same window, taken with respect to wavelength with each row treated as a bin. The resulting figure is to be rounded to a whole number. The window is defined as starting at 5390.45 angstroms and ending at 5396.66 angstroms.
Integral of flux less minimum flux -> 101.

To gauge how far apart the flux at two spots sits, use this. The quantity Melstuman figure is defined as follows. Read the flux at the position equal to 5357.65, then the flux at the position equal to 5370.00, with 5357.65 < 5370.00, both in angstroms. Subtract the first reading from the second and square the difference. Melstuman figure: 18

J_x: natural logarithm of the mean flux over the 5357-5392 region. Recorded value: 2.93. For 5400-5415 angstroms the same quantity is 2.83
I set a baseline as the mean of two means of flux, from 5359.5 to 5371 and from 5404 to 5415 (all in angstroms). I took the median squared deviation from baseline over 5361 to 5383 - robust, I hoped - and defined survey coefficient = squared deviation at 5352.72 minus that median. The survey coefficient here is 9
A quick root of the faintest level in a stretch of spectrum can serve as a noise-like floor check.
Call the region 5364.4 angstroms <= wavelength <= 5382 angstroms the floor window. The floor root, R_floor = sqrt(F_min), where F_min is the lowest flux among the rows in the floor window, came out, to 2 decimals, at 3.59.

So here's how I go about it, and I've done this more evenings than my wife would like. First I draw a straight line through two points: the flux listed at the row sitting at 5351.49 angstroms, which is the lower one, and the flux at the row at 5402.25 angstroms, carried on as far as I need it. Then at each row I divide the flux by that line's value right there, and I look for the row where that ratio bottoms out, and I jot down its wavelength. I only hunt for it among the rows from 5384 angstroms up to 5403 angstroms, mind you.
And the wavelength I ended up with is 5397.28 angstroms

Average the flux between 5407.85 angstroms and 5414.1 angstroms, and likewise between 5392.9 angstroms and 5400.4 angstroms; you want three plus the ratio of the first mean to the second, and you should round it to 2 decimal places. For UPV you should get 3.96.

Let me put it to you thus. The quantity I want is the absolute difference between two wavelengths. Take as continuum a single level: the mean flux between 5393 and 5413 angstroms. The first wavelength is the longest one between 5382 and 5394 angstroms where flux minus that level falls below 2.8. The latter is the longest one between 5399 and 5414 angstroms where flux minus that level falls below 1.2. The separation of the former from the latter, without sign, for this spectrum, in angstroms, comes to 17.4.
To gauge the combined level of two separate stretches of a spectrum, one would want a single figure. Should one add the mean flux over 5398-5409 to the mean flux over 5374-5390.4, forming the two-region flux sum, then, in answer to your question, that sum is 36.7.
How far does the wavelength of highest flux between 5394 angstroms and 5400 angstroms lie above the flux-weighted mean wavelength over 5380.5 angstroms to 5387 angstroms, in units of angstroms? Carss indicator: 16.1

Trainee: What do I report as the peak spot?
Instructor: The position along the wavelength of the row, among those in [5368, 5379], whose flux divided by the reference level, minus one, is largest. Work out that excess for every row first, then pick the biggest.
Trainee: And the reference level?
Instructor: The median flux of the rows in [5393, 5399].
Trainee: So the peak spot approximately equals 5376.19 angstroms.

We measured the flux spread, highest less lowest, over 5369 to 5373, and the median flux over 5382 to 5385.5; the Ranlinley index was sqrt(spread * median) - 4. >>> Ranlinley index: 2.3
